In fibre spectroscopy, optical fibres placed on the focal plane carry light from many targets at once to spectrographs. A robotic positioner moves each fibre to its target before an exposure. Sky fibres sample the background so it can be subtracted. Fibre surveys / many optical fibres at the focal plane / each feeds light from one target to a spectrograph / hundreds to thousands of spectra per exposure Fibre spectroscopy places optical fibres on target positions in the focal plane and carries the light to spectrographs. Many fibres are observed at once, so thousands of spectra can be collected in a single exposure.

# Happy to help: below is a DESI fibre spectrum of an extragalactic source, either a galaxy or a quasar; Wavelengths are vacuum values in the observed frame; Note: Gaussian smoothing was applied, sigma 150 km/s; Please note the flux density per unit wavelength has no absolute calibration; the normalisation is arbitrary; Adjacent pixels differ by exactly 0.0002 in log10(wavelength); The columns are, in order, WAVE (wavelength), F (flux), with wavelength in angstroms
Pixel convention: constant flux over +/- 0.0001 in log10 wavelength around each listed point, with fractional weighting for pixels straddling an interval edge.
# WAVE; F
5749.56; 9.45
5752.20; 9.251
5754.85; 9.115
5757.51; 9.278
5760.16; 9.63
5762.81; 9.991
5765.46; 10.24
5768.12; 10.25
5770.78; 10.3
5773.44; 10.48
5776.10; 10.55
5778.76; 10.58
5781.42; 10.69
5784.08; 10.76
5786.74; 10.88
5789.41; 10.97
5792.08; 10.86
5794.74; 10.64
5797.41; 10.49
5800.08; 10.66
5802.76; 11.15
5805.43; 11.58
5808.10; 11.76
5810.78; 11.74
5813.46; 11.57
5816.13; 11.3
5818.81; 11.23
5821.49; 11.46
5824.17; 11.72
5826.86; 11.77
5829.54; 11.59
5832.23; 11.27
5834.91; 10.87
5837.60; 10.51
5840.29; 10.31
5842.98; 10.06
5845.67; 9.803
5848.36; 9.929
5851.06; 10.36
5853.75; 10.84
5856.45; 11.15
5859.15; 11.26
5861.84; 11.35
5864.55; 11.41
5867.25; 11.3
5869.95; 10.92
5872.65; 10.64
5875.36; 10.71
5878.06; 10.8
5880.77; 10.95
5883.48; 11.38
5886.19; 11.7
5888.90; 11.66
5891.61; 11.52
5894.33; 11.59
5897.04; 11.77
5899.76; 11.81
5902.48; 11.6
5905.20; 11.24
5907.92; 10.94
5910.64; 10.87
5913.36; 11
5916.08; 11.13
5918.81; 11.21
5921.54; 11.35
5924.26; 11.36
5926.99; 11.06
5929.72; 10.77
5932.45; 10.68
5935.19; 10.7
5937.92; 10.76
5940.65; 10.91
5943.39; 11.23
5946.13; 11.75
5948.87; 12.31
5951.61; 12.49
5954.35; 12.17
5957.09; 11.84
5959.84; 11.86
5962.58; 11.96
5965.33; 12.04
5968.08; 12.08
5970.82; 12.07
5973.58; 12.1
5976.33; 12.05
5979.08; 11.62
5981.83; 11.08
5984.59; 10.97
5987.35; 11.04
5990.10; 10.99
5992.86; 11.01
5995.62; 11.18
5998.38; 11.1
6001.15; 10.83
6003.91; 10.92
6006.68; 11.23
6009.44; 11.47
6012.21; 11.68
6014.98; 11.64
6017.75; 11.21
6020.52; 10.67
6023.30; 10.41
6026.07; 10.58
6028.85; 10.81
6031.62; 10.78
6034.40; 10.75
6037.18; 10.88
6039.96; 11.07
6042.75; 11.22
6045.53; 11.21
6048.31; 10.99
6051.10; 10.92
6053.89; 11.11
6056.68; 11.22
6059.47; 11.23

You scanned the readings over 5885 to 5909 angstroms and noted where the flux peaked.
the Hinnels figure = 5899.76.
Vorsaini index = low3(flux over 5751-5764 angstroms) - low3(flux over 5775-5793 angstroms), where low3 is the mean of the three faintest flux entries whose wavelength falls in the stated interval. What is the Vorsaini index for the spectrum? -1.39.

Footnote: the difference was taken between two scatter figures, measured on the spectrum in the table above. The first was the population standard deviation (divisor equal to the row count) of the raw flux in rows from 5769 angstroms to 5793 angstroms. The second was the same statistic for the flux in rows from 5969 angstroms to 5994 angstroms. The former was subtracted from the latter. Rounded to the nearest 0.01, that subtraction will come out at 0.28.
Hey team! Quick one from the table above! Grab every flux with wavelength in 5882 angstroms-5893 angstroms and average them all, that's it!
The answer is 11.6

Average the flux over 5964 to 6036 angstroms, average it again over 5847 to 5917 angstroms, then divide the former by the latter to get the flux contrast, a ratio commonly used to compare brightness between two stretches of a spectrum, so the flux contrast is 1.01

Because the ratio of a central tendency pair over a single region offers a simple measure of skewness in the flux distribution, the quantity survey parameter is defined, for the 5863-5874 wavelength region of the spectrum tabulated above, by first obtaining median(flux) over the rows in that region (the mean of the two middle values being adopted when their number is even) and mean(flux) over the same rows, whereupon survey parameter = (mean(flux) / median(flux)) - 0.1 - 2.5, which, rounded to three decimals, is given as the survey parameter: -1.604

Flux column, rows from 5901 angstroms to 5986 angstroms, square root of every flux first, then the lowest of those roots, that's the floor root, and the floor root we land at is 3.27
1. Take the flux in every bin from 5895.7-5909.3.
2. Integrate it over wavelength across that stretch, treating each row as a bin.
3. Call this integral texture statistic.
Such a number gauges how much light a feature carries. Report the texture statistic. 156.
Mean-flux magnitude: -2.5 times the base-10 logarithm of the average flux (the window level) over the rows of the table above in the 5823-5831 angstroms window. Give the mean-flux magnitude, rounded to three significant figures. -2.67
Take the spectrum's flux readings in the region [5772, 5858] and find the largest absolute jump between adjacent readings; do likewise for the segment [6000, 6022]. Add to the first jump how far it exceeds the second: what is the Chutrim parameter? 0.4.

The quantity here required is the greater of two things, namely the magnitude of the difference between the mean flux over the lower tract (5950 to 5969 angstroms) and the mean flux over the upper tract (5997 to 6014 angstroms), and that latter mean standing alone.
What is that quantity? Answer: 11.2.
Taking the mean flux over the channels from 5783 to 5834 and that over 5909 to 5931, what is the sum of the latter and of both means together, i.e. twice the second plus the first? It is 33.4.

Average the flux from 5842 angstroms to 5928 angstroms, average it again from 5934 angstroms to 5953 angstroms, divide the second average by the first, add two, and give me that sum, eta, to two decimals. 3.03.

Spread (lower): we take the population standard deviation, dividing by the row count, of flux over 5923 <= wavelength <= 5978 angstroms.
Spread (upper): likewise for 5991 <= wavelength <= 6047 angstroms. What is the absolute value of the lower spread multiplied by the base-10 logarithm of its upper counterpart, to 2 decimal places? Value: 0.29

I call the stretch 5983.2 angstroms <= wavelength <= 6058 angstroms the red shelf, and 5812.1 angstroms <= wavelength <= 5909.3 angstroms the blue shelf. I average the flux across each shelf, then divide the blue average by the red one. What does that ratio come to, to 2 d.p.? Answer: 1.01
